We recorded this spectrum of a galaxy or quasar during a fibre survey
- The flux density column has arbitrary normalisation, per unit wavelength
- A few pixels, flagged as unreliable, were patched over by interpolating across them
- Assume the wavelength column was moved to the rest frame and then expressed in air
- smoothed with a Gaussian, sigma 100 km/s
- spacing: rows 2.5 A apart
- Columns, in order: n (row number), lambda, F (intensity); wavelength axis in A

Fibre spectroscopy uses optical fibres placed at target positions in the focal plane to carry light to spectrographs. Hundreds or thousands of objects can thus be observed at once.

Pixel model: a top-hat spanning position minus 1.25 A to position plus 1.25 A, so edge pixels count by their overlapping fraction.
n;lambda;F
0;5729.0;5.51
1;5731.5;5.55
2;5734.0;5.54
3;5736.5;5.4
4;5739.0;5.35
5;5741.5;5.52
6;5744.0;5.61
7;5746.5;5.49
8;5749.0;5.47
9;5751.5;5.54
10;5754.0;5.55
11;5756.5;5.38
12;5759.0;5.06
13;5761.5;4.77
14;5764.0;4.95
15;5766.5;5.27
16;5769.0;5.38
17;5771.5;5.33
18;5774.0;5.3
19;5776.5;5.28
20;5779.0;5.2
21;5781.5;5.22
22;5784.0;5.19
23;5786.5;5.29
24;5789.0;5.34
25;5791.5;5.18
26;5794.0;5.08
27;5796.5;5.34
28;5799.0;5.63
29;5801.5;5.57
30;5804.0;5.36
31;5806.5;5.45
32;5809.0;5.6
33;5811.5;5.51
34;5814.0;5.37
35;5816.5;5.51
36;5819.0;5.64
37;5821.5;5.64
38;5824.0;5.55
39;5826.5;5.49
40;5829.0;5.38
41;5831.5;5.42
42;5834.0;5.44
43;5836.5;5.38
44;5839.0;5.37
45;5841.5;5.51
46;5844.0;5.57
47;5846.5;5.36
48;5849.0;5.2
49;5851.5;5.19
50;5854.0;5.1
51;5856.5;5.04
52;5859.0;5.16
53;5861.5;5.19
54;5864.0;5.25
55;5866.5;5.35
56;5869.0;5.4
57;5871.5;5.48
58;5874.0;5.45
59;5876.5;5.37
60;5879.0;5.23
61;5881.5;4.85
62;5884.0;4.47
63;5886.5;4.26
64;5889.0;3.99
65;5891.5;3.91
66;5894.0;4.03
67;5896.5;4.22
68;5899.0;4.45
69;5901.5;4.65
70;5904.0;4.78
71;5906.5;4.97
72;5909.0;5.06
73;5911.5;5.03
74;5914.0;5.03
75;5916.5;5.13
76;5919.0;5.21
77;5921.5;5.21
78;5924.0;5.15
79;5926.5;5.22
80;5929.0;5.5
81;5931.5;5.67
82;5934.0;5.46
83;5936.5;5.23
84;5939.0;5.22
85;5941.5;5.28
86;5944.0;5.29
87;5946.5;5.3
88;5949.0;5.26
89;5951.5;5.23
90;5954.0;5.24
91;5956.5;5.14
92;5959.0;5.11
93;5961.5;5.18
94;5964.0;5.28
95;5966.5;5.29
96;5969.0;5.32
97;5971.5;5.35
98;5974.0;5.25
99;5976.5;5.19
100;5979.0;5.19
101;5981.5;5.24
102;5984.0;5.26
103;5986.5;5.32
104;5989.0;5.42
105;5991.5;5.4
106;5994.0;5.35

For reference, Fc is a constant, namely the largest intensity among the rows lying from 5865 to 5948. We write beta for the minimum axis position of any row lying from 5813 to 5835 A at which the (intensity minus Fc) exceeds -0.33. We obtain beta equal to 5814.0 A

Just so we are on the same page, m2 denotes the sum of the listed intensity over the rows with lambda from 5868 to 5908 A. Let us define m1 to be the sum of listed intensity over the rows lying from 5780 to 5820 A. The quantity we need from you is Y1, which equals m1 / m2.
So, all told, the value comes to 1.143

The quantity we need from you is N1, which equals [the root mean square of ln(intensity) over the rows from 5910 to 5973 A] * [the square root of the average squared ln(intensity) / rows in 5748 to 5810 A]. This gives 2.77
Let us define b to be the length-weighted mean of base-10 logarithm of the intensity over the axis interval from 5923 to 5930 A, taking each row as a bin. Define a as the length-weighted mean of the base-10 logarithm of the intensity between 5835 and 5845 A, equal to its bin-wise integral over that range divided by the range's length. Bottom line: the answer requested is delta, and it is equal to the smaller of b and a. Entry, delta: 0.72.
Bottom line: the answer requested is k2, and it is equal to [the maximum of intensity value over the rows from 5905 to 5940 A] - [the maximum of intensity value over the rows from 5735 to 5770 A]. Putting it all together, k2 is 0.06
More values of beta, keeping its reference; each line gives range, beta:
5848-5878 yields 5866.5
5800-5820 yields 5801.5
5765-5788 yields 5769.0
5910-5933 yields 5929.0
